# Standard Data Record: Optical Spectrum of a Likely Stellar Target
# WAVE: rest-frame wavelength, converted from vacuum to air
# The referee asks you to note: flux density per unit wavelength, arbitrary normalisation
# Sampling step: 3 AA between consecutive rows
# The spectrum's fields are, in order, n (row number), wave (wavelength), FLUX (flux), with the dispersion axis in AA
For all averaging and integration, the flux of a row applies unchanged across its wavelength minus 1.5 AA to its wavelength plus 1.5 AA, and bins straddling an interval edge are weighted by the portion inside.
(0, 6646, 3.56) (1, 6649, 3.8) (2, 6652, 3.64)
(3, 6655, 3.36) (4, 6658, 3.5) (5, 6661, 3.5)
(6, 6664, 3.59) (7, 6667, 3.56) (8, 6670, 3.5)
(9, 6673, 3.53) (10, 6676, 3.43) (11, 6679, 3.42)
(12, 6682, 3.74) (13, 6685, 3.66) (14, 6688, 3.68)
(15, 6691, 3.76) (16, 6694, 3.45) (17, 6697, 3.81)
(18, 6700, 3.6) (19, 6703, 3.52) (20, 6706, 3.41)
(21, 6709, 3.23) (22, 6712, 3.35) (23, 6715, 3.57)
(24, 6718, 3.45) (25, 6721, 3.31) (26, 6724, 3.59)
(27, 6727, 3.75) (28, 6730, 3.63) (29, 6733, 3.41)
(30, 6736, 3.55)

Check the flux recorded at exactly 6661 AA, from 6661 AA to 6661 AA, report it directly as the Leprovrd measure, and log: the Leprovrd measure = 3.5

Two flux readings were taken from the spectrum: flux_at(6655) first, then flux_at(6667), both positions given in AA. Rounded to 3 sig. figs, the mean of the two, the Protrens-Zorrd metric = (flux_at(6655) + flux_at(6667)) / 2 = 3.46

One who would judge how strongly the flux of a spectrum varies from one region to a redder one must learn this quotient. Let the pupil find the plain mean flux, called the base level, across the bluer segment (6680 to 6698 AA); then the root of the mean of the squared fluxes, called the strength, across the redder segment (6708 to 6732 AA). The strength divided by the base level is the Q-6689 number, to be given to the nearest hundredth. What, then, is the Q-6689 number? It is 0.95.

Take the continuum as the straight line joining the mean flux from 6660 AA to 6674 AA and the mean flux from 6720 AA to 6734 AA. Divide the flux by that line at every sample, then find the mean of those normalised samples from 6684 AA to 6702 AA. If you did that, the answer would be 1.03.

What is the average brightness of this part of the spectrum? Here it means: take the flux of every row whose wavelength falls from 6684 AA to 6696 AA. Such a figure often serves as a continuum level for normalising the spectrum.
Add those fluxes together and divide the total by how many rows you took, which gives 3.64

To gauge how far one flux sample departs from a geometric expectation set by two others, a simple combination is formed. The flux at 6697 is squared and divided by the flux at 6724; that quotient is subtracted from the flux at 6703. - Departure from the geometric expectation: -0.52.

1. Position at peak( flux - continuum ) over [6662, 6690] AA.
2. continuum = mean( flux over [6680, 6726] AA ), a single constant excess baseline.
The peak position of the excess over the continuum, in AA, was 6682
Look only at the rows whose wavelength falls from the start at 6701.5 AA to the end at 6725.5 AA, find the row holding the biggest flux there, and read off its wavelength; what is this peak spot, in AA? 6724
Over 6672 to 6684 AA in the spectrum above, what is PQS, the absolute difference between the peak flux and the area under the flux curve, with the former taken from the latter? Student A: 39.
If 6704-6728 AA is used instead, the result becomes 79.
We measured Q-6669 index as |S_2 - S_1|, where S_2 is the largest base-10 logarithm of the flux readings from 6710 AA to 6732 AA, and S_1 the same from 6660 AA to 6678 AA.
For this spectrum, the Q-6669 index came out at 0.019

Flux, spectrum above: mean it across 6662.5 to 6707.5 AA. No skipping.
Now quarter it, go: 0.894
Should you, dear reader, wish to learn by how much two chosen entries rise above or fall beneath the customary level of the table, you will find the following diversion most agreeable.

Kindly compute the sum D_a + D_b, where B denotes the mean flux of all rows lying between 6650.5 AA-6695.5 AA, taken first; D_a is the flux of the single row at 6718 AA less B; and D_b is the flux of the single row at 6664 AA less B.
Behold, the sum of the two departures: -0.07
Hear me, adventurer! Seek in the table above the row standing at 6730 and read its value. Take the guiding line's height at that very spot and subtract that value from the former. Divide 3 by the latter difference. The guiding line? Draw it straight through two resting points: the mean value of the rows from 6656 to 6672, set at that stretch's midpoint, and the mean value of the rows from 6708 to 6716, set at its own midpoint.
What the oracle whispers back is -10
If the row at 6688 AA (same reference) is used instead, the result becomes -13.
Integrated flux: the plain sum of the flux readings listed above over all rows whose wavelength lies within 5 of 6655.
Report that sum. 10.5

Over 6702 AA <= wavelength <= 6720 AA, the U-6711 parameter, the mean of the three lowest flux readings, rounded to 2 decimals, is 3.33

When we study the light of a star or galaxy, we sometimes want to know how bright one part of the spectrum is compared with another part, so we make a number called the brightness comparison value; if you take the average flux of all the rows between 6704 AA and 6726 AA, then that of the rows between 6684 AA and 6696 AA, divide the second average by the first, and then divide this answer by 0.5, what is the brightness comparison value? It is 2.13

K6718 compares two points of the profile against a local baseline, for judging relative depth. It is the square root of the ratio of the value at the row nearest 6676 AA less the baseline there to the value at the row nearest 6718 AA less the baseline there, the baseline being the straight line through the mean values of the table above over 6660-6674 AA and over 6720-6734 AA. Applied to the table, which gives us 1.1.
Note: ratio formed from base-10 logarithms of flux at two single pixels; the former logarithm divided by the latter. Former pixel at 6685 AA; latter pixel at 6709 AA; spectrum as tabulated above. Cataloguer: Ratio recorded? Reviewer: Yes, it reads 1.11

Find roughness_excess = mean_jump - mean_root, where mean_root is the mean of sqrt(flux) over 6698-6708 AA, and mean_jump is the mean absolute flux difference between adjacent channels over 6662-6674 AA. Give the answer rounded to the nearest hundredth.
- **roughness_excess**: -1.83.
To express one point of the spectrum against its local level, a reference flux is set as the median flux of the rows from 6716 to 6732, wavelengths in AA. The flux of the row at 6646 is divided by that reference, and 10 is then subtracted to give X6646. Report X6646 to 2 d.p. -9.01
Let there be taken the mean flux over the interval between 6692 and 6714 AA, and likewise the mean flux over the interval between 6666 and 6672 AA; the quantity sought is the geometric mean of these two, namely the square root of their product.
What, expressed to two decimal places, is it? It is 3.51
